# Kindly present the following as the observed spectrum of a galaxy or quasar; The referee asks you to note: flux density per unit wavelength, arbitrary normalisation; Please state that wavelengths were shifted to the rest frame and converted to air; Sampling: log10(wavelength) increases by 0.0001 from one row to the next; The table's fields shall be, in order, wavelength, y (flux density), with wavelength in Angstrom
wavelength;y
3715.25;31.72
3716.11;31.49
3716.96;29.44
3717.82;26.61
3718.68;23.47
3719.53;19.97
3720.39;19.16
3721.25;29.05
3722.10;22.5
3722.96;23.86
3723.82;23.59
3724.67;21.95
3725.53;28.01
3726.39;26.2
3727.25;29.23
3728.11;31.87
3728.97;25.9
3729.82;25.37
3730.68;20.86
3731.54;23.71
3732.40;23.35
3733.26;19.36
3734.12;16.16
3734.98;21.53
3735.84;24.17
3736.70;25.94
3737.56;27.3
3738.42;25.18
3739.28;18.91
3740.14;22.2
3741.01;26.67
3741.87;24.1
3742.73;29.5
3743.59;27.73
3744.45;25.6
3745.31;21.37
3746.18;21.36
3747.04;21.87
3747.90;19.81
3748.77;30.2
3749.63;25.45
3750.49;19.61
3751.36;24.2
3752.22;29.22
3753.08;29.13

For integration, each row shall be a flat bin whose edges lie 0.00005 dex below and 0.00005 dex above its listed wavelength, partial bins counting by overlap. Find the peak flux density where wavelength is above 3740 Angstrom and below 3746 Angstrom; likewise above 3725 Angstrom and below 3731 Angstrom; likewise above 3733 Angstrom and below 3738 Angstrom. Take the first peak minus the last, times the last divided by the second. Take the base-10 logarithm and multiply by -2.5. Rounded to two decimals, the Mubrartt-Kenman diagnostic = -0.69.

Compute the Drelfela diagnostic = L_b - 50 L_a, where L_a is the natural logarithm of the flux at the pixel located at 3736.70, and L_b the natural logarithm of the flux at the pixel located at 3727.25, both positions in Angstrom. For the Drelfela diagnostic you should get -159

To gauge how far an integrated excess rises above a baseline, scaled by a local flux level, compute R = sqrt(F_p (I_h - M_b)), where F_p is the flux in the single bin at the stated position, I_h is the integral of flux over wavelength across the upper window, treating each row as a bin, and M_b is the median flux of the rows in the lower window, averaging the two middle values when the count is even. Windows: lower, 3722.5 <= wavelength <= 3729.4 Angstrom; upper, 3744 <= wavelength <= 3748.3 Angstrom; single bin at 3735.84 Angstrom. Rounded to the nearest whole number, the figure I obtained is 41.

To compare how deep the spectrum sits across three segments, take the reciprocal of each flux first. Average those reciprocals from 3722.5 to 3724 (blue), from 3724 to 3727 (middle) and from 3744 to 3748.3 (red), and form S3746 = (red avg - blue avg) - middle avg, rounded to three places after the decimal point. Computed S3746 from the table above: -0.036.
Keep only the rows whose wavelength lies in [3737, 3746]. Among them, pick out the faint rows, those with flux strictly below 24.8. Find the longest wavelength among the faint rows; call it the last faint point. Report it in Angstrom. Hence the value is 3745.31 Angstrom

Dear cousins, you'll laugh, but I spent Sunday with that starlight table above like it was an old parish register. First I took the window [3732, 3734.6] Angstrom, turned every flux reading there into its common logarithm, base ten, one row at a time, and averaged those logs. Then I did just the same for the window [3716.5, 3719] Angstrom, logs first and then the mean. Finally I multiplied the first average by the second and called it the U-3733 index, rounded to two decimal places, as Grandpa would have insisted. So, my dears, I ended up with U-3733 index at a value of 1.83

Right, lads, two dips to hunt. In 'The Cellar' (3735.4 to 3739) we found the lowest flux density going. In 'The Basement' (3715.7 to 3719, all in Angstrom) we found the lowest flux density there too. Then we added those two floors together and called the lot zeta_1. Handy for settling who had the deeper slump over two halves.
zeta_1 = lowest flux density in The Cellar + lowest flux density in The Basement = 48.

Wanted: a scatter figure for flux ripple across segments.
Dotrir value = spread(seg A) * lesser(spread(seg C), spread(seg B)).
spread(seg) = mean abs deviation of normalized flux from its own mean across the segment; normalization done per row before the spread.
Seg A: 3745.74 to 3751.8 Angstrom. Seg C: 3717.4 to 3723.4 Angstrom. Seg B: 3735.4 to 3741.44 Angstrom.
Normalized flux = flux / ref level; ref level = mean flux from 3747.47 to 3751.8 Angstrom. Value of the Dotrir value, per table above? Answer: 0.0113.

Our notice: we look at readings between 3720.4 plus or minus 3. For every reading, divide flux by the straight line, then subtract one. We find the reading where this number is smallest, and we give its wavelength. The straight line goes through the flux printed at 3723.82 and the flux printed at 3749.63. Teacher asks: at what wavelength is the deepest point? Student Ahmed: 3720.39 Angstrom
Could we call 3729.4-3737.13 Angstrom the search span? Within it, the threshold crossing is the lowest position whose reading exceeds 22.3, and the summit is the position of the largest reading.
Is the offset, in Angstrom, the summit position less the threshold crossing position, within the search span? 6.9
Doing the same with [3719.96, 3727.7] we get 6.0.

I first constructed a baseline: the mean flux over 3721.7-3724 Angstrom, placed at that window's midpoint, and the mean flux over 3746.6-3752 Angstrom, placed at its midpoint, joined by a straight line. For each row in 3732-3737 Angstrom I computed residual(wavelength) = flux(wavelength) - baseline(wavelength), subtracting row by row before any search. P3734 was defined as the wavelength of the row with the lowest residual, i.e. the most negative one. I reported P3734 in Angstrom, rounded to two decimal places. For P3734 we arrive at 3734.12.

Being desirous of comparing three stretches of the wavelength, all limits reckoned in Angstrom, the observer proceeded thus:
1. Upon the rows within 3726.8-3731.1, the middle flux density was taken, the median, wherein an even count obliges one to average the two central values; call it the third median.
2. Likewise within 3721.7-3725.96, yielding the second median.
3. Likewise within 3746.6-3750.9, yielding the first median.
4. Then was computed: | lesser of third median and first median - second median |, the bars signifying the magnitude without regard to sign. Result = 1.72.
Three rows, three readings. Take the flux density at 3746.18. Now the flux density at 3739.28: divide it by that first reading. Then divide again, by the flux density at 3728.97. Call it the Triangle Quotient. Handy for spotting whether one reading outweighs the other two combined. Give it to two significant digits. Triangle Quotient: 0.034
